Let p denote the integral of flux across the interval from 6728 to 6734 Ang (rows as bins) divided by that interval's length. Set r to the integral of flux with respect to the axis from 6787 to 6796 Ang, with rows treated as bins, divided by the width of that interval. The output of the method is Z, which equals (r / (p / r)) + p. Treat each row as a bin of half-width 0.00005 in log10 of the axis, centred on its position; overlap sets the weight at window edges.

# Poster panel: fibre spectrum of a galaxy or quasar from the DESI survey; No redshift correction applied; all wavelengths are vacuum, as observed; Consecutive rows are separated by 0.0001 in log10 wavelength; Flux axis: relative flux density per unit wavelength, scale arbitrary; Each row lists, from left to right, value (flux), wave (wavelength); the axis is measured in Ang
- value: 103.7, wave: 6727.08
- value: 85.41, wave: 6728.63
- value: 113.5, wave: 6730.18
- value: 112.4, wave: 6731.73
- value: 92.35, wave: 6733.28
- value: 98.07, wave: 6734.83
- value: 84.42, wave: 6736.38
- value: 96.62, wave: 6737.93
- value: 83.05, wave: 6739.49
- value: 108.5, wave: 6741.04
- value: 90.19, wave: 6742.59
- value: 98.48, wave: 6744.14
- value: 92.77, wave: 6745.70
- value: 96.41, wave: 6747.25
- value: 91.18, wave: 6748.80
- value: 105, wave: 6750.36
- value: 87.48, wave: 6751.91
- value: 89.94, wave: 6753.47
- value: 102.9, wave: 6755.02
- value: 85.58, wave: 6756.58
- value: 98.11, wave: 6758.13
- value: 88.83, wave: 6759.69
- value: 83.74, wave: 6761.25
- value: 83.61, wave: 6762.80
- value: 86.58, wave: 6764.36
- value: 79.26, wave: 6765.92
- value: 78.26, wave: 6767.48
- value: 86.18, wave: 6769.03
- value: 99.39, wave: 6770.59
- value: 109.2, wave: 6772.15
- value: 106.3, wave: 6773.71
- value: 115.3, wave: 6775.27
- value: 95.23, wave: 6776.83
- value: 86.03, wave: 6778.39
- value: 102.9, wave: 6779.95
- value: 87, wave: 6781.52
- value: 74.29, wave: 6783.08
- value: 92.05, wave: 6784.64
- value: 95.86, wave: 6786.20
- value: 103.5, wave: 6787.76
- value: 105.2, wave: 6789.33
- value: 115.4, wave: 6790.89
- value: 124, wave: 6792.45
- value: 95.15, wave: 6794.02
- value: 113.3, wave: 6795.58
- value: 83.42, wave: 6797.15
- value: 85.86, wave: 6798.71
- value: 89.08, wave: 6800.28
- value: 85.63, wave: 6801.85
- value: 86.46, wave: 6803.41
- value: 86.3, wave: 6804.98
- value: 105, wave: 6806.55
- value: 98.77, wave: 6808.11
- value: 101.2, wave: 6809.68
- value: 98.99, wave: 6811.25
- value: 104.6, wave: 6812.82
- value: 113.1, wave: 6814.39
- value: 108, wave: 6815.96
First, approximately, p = 101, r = 109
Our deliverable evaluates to 219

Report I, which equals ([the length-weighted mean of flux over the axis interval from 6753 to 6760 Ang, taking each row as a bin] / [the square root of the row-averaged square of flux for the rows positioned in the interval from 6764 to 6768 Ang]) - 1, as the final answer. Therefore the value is 0.15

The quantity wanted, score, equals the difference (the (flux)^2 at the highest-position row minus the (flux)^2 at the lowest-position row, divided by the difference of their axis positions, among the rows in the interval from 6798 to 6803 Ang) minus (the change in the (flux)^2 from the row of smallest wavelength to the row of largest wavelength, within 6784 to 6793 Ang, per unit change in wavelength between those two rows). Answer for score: -896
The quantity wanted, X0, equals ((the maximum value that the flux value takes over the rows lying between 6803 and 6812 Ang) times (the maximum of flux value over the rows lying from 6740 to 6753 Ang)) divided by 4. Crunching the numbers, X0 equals 2848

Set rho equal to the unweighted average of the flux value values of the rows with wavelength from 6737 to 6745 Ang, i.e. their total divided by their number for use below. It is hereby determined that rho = 95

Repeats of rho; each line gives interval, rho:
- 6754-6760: 94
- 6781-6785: 84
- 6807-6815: 103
